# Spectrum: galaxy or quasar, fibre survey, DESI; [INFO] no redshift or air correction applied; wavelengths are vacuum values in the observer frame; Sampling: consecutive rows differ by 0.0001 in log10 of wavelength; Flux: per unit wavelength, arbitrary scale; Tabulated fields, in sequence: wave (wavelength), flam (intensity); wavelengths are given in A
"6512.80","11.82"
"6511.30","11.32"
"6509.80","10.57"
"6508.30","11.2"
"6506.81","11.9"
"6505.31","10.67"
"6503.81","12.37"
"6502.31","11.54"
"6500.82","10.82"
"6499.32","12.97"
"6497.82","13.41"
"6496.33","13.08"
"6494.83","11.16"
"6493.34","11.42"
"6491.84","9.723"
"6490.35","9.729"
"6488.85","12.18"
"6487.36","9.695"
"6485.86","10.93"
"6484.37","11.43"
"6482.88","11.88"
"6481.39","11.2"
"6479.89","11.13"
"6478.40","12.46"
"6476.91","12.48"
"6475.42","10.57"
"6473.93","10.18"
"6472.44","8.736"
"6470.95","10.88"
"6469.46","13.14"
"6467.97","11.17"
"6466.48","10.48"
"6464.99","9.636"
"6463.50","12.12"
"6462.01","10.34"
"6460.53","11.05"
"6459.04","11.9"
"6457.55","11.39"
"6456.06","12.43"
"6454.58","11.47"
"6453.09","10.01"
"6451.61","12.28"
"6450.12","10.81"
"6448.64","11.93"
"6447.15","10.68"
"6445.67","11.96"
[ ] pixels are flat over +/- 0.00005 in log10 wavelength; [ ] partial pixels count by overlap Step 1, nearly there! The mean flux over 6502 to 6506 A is 11.5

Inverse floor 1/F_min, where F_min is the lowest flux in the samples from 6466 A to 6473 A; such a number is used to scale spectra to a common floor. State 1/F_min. 0.114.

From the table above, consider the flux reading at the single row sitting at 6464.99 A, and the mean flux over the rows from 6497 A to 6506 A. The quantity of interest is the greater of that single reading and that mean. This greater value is 12.0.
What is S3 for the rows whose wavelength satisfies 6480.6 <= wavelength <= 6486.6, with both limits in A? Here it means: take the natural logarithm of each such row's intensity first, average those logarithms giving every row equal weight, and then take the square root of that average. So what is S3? 1.56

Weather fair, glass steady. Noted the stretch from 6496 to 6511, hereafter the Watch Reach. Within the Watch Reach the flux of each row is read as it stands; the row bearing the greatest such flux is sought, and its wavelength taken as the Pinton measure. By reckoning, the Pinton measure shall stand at 6497.82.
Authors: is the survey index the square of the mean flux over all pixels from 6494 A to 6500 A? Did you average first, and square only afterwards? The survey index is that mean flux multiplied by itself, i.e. 160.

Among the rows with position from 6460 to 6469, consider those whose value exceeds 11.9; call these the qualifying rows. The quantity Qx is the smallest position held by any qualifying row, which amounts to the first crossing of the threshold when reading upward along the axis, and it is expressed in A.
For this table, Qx 6463.50 A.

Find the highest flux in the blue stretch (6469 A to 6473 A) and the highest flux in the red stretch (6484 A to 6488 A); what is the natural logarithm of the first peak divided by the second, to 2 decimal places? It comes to 0.14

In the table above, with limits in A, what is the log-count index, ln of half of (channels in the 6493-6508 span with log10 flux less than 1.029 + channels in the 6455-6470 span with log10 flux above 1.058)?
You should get 0.92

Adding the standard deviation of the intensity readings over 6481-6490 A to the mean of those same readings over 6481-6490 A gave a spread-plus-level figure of 12.0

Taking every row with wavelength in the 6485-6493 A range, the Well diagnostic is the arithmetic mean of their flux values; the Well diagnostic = 10.5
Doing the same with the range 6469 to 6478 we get 11.0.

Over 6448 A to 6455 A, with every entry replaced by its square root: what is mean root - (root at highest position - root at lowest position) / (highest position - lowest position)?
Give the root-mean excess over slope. 3.37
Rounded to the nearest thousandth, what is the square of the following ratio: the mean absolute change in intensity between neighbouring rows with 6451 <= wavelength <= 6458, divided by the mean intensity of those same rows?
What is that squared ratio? 0.015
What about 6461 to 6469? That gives 0.018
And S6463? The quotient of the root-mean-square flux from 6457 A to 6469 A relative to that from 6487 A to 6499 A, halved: 0.485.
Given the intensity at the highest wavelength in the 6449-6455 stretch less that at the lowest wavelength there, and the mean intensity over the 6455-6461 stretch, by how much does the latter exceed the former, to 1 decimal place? 11.0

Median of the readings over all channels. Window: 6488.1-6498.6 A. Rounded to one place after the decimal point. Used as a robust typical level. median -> 11.4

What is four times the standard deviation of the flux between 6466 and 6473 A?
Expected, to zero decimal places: 6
